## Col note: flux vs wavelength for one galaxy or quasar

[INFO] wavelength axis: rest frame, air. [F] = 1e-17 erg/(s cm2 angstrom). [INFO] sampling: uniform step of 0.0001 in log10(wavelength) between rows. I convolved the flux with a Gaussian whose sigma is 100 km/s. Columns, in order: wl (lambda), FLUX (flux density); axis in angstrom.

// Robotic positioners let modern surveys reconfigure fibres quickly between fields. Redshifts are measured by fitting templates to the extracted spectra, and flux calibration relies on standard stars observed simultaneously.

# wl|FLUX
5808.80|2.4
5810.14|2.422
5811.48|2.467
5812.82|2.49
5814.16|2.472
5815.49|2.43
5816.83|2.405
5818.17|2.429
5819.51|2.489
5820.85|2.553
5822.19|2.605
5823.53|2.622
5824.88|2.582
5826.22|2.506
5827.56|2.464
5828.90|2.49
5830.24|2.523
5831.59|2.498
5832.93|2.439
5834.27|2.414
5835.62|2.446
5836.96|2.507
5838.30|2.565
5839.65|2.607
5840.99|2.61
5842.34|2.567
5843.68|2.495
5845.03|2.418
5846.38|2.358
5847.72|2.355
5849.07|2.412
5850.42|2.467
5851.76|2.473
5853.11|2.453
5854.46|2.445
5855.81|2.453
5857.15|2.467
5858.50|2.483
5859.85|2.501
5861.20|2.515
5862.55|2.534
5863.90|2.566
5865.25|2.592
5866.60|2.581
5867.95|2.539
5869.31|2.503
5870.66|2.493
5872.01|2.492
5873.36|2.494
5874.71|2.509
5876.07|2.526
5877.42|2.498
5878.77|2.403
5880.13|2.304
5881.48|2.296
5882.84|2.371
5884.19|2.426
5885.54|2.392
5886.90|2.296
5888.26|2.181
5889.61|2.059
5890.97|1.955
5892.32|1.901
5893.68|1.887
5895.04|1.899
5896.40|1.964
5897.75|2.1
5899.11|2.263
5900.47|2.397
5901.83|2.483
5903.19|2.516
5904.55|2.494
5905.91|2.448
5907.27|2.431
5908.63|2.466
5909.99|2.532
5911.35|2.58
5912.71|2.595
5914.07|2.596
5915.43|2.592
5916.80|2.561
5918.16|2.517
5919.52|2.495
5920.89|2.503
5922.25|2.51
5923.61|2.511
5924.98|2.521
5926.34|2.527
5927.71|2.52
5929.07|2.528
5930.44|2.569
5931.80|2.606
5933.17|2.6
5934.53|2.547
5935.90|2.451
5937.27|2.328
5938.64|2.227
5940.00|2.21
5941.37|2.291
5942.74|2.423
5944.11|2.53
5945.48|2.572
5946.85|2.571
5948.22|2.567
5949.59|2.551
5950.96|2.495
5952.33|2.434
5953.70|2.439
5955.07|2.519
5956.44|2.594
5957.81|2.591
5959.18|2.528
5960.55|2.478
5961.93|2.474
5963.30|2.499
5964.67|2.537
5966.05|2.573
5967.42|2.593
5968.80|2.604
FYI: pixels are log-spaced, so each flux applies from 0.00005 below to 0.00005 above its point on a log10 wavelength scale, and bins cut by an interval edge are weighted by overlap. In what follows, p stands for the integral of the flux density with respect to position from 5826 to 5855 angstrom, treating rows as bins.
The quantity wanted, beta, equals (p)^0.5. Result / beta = 8.5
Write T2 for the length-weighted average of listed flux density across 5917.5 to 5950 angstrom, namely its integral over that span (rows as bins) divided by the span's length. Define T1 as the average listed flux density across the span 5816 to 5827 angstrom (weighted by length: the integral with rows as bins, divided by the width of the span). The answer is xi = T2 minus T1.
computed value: -0.04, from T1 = 2.52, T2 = 2.49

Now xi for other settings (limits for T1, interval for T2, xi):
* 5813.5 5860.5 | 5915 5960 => 0.01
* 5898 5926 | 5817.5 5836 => 0.01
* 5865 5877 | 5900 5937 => 0.00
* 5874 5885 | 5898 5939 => 0.08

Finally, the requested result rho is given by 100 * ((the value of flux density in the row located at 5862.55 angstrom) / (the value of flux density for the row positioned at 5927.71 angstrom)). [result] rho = 101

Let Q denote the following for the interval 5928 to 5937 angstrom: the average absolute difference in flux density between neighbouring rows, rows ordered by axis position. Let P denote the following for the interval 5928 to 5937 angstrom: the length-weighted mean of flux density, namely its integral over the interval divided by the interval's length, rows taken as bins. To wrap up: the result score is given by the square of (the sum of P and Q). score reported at 6.7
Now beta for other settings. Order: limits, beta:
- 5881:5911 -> 8.2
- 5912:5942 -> 8.6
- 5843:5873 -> 8.6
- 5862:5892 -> 8.5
